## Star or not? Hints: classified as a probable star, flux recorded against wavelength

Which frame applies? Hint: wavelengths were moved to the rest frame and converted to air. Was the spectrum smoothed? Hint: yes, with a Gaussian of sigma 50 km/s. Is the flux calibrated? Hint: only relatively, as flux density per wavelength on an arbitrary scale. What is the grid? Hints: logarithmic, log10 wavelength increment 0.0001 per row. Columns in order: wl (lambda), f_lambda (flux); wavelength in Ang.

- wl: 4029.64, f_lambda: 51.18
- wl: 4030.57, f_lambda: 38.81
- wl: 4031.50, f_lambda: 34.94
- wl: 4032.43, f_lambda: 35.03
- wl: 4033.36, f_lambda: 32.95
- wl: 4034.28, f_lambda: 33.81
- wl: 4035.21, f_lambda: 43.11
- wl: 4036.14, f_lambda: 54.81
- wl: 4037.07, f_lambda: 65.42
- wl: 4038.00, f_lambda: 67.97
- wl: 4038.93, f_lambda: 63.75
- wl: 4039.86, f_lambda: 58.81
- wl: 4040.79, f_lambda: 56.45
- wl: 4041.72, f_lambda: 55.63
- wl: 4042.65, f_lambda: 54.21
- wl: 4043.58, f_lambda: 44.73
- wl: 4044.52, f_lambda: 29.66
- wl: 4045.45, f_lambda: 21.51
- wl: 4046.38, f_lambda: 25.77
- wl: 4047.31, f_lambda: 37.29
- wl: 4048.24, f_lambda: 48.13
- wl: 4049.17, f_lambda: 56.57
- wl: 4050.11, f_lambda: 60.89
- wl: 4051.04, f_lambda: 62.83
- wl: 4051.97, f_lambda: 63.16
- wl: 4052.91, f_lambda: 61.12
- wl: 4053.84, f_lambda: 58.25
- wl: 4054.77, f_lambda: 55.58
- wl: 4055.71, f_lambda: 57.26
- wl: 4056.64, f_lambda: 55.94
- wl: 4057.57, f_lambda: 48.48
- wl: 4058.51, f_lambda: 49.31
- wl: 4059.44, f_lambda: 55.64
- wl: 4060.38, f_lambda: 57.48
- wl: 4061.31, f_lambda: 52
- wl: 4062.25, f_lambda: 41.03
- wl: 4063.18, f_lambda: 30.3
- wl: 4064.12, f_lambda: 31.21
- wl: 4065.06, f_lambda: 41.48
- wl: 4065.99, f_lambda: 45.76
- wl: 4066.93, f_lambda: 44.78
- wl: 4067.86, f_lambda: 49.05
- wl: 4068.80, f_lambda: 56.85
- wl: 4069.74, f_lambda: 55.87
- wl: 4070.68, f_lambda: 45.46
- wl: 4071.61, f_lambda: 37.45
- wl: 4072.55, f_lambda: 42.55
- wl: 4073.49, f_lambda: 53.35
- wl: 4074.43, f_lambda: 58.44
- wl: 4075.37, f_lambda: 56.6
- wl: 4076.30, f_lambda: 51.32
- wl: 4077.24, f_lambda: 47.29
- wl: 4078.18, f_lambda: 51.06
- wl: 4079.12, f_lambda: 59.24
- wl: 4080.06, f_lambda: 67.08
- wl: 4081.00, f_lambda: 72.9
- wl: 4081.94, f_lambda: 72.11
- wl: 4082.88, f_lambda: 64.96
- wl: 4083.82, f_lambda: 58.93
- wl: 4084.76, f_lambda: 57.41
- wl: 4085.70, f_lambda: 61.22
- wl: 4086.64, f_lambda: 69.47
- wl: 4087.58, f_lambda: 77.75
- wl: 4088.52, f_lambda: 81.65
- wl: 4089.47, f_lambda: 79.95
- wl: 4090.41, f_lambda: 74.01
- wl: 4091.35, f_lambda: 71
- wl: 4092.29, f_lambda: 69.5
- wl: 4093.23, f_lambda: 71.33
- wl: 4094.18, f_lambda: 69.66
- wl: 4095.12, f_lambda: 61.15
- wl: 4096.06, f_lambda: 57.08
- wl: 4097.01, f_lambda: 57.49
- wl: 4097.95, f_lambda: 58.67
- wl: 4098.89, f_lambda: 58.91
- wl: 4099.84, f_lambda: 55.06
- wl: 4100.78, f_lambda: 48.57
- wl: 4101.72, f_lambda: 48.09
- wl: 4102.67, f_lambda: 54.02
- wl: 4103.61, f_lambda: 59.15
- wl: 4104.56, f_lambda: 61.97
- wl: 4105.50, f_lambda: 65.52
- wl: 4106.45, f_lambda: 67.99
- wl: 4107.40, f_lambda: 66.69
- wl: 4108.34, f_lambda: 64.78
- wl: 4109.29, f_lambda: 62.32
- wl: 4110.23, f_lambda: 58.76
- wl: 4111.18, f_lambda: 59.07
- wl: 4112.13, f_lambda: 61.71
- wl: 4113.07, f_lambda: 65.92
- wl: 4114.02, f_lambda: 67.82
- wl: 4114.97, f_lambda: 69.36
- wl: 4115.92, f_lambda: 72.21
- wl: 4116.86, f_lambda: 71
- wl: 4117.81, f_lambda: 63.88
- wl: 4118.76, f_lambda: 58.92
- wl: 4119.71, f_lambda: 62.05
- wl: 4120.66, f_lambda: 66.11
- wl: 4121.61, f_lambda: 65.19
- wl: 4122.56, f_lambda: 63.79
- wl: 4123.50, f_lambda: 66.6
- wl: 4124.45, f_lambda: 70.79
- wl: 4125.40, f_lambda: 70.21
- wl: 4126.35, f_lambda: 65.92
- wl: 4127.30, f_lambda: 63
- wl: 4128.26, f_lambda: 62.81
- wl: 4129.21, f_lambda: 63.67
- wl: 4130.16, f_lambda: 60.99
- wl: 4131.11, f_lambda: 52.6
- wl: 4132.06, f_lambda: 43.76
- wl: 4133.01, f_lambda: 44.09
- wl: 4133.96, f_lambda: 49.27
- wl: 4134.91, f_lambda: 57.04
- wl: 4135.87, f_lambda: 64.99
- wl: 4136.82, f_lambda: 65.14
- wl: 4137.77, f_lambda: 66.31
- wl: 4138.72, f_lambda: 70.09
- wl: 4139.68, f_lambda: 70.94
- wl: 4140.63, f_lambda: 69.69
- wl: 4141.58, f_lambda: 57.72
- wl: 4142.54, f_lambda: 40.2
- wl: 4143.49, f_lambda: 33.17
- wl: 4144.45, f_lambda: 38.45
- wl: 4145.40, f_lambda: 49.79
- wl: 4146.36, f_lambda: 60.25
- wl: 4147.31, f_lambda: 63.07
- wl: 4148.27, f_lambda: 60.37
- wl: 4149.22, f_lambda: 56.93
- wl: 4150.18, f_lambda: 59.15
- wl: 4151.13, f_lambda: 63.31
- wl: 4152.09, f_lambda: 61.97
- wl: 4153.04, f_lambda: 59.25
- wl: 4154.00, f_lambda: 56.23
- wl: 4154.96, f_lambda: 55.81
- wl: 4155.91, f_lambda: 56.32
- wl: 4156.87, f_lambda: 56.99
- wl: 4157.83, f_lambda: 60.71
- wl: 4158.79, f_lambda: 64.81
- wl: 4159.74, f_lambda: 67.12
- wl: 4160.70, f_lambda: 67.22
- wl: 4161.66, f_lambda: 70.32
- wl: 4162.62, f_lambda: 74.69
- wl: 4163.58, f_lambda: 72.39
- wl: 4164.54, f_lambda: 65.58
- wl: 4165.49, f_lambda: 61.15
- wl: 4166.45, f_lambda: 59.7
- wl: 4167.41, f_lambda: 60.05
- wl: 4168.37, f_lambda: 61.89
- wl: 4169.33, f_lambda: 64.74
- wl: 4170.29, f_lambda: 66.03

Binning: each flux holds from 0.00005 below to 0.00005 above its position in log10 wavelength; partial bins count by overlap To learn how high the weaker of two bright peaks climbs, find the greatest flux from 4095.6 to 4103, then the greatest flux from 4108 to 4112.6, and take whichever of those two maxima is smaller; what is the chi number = 59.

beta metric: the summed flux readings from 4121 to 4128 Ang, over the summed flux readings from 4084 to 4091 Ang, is 0.93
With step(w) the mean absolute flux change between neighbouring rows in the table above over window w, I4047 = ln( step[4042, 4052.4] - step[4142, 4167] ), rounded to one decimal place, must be 1.3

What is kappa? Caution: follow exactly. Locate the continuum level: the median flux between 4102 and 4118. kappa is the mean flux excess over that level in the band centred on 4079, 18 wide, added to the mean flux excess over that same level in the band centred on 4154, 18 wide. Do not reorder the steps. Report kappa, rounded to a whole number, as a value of -10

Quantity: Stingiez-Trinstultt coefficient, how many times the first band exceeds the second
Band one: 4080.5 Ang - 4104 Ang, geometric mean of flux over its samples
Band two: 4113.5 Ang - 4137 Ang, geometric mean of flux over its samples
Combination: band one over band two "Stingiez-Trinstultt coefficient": 1.03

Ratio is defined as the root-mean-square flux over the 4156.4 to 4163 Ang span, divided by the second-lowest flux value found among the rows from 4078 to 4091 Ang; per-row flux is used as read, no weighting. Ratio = 1.15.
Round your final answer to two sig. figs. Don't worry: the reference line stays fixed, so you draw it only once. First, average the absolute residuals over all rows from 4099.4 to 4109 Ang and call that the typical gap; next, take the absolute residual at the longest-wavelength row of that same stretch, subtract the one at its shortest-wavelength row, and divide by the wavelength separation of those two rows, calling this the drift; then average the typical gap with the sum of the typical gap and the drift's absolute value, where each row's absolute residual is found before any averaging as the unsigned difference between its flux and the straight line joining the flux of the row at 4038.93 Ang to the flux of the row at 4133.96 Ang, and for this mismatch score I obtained 8.4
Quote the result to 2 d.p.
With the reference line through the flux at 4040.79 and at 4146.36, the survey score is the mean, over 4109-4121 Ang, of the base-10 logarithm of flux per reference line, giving 0.04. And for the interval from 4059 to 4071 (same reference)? -0.10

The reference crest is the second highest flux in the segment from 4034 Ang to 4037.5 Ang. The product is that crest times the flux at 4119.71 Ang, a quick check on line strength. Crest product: 3401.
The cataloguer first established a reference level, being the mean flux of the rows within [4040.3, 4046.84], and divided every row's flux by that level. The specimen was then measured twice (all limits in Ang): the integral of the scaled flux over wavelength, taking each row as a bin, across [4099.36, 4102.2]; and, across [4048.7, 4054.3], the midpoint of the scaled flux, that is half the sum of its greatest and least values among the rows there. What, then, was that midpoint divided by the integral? 0.42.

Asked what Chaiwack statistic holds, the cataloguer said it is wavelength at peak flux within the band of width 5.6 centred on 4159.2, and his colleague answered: 4161.66 Ang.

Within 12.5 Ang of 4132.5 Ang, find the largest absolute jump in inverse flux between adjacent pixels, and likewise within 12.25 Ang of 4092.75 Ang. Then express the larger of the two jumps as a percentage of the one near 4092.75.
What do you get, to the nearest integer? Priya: 311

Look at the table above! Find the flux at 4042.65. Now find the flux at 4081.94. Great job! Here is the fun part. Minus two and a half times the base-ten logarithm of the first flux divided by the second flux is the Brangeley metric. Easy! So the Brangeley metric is 0.31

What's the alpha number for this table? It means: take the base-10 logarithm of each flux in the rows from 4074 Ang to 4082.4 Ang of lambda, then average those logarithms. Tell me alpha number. 1.77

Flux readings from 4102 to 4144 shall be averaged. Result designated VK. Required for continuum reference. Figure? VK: 62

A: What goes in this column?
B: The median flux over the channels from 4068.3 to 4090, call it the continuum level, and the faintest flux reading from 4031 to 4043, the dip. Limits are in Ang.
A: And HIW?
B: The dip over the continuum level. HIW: 0.56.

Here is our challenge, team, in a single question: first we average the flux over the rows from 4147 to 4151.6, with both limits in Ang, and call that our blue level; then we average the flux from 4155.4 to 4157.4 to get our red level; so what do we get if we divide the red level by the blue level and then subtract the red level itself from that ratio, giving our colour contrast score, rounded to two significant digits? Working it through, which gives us -56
